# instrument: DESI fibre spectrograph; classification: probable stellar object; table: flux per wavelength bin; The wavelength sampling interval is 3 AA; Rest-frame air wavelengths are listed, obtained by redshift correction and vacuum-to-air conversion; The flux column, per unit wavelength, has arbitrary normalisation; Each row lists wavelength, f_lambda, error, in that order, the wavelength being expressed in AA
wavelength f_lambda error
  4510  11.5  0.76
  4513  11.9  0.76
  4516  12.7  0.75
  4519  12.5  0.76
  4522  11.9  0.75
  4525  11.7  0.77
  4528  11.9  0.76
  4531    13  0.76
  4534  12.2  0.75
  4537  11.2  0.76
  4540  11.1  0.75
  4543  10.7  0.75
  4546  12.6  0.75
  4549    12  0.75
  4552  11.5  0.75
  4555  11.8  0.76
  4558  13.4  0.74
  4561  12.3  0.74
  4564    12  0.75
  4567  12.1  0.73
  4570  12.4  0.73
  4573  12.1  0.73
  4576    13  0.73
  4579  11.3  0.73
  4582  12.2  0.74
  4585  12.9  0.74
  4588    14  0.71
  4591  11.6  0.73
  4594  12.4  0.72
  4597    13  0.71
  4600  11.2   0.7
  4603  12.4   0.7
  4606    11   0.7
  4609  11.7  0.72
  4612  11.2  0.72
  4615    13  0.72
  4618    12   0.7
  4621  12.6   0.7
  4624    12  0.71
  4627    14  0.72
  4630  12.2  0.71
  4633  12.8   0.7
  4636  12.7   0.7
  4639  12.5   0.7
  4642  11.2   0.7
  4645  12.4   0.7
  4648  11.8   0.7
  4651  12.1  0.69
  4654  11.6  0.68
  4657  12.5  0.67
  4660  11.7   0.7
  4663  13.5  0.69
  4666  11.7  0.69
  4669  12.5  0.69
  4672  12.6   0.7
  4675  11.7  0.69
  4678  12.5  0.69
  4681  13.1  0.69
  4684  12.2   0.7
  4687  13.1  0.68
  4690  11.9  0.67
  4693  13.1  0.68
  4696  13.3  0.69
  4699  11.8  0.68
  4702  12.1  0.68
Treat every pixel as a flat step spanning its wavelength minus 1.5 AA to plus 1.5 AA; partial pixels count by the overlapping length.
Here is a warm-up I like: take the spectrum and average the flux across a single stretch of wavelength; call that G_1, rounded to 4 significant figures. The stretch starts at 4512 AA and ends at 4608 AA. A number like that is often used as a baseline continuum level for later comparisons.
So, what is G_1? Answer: 12.12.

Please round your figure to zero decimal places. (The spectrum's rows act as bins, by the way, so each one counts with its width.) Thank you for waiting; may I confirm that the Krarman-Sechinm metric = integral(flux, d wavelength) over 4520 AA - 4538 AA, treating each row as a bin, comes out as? 216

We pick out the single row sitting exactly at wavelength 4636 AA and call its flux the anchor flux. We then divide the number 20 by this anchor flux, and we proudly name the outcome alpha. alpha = 1.57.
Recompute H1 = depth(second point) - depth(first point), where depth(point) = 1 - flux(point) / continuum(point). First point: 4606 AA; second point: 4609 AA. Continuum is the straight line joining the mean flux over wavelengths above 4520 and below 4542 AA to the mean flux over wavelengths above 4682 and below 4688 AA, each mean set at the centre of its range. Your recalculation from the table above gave -0.06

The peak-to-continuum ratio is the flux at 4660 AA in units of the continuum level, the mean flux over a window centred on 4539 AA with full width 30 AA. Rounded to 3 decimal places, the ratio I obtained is 0.992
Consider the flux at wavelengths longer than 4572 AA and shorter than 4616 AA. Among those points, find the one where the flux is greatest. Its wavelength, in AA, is 4588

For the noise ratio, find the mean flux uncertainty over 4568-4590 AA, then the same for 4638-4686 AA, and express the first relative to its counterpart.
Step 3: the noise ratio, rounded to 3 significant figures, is 1.05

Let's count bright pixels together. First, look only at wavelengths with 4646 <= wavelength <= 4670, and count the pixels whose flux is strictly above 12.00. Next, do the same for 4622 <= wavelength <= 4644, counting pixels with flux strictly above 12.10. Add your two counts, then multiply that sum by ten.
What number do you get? 90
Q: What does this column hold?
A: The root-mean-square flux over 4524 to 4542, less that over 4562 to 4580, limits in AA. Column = -0.29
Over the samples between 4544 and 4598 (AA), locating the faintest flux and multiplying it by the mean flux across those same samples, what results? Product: 140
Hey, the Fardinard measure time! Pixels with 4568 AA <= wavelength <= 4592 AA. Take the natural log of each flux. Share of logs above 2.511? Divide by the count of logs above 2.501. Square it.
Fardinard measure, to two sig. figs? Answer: 0.010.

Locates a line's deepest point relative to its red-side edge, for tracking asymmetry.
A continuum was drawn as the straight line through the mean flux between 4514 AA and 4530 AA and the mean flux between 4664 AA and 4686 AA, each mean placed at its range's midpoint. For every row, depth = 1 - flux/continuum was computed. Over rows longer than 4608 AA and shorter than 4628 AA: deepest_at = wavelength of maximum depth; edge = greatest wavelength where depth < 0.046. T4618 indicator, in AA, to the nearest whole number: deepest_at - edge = -15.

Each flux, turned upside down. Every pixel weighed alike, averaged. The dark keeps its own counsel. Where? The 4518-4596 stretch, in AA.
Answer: 0.0826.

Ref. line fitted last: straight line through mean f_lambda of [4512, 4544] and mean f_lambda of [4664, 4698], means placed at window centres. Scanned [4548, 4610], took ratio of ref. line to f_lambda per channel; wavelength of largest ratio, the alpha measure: 4606 AA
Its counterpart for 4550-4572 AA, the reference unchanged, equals 4552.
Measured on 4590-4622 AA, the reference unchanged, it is 4606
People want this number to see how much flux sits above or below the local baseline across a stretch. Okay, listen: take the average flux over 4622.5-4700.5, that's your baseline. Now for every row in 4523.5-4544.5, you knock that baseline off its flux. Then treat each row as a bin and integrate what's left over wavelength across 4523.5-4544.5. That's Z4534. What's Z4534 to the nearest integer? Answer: -15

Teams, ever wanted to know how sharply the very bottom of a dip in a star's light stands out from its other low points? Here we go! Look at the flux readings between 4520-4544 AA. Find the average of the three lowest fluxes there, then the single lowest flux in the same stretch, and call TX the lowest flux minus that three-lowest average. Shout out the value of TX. -0.30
